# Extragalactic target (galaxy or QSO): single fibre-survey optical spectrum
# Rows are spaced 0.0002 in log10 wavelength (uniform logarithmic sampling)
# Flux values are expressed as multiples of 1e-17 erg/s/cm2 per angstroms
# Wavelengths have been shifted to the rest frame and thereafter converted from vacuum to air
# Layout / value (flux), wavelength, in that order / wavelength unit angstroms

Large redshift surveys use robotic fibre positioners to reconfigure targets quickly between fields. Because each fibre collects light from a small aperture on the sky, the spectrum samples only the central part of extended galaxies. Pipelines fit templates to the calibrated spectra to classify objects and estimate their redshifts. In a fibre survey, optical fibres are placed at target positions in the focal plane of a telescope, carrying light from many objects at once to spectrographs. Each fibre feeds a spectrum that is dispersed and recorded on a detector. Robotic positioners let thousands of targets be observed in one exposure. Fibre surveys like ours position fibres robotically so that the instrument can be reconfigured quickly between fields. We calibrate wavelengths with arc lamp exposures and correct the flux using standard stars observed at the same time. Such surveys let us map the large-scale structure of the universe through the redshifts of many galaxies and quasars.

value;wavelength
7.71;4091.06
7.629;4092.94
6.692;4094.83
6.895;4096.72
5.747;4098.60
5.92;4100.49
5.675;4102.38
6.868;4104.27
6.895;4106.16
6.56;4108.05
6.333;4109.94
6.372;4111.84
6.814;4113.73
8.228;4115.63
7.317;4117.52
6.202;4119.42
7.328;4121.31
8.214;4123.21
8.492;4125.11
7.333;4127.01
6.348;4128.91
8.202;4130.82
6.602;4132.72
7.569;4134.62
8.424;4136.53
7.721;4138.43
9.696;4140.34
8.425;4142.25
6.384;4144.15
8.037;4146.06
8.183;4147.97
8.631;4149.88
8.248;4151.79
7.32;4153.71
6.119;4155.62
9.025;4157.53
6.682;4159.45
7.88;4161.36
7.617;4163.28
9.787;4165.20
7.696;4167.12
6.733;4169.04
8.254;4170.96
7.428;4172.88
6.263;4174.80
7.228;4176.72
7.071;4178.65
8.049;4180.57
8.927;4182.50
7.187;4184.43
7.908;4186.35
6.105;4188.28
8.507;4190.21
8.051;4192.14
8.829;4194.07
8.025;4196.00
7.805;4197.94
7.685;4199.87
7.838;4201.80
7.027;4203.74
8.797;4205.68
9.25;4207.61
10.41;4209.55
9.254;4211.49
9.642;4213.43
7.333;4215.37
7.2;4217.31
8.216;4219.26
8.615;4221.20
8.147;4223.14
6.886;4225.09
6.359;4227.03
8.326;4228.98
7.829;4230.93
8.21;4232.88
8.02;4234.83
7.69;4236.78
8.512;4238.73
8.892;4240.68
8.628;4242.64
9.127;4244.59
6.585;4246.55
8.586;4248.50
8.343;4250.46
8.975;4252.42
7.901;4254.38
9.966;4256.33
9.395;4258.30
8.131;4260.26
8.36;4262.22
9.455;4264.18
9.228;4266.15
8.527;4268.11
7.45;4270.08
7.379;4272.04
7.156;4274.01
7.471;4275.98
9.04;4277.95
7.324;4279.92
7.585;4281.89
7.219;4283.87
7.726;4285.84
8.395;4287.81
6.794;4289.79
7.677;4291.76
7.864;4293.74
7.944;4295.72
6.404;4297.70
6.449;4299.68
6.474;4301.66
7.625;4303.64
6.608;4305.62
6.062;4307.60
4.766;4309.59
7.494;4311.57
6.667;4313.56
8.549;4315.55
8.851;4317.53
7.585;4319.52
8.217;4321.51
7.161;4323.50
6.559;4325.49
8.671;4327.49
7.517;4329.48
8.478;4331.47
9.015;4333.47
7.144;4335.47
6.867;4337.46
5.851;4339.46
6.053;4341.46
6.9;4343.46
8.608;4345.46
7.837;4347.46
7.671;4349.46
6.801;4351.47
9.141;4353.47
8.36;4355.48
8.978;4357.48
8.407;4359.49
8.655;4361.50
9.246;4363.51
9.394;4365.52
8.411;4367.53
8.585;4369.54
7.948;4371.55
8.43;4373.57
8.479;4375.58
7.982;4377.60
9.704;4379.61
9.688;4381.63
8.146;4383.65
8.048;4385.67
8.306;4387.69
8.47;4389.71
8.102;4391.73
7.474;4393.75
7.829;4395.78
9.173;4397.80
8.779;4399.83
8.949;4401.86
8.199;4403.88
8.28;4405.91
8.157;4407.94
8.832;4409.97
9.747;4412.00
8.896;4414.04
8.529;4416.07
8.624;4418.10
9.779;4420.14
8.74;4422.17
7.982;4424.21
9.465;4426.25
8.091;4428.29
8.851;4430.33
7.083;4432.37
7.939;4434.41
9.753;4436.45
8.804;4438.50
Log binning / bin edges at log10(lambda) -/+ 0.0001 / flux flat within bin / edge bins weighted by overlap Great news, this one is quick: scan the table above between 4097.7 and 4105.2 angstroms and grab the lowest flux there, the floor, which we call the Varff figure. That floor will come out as 5.675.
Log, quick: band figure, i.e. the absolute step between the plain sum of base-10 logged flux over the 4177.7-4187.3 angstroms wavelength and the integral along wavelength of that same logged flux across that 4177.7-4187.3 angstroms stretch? 4.1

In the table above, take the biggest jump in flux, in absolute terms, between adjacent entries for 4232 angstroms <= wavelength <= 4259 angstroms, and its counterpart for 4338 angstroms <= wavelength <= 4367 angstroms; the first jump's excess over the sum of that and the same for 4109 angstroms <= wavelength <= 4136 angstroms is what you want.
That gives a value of -1.65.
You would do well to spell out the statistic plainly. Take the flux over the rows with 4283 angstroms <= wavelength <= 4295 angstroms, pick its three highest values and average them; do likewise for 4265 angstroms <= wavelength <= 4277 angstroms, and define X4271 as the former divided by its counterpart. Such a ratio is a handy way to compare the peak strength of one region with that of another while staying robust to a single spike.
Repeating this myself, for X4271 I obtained 0.95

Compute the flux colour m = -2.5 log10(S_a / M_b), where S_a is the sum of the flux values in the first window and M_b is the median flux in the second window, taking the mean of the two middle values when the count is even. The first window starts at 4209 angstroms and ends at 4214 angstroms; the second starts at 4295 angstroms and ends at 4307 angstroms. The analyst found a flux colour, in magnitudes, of -1.6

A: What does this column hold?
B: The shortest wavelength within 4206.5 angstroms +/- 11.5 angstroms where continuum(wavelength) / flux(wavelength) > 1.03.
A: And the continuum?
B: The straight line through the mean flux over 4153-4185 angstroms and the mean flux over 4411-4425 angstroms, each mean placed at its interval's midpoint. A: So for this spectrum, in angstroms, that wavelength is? 4203.74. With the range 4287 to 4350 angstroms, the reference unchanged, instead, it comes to 4289.79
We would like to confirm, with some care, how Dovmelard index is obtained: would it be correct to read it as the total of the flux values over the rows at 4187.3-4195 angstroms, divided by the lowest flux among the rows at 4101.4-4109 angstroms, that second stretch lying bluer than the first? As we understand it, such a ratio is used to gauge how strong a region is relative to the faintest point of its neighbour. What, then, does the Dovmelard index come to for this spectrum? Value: 5.55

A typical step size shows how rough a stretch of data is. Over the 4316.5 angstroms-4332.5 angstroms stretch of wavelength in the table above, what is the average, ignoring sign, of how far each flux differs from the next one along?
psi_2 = 1.1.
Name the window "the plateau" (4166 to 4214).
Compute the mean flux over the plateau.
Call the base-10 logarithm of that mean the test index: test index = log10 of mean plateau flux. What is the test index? 0.903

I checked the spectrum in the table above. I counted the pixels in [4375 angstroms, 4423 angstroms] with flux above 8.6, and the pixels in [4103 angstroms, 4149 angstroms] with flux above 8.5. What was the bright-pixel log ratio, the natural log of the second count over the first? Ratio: -2.40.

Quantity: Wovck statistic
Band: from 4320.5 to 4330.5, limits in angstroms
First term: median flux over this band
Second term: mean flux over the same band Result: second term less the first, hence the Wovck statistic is 0.11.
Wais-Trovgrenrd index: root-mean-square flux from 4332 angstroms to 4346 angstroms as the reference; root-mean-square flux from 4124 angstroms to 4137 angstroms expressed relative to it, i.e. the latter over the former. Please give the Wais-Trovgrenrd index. 1.04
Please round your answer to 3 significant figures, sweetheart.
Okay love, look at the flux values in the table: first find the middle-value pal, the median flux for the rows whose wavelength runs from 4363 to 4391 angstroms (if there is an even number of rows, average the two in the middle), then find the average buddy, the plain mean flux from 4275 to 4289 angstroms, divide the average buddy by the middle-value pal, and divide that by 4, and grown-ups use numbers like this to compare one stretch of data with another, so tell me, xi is 0.231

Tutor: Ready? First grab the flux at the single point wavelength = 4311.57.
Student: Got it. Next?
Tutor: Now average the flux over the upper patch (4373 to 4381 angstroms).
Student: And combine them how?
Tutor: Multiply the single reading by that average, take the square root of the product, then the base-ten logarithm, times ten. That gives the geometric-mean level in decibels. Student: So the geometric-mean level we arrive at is 9.1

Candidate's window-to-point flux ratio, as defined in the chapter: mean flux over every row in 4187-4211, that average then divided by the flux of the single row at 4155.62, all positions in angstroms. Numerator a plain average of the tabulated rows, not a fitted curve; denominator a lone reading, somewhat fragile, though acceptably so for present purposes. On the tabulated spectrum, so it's 1.3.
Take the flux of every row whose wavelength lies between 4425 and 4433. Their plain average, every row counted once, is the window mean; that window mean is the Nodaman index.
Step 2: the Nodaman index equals 8.4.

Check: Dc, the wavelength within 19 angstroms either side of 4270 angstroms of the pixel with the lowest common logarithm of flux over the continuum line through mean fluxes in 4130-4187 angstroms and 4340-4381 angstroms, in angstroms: 4274.01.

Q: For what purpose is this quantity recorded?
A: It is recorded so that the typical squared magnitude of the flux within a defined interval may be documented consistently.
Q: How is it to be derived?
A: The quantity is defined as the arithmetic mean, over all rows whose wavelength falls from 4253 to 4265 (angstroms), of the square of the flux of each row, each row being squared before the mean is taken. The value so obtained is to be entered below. 79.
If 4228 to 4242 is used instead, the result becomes 68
